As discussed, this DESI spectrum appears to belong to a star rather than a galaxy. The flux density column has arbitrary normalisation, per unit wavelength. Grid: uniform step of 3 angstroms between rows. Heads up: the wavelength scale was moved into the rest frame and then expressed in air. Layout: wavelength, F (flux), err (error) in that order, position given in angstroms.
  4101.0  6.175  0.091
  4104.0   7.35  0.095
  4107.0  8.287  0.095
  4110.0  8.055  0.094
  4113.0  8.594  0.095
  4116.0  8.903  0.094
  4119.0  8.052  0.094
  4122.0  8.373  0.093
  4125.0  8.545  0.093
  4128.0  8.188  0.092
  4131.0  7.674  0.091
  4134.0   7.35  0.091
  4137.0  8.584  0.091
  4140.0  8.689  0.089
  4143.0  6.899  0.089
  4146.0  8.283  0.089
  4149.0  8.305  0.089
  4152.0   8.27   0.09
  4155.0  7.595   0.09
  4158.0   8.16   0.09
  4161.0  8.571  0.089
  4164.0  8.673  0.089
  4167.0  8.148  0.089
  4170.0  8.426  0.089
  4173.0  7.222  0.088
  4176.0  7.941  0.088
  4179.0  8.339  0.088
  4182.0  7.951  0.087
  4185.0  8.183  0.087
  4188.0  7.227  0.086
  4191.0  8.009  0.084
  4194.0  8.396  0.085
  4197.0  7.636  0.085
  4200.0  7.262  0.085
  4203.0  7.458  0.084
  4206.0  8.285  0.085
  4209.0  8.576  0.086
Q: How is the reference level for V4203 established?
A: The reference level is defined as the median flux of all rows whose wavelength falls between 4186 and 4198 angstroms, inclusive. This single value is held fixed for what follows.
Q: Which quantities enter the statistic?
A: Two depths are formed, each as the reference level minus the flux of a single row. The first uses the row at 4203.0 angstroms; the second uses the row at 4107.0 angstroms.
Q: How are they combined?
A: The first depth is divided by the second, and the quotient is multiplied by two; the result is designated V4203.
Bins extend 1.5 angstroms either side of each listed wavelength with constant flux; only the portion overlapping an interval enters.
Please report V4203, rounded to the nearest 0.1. -1.6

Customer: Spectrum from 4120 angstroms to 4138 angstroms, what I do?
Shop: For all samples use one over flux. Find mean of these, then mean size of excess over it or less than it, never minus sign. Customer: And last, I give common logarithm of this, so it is -2.193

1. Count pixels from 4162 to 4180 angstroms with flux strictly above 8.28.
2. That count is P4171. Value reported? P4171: 3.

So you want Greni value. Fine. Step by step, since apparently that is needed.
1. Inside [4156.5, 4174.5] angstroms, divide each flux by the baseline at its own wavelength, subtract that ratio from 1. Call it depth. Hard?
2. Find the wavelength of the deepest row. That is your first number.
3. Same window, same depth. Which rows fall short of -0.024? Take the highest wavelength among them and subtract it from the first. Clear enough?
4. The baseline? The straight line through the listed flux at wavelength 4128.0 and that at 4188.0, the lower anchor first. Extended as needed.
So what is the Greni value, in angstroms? 3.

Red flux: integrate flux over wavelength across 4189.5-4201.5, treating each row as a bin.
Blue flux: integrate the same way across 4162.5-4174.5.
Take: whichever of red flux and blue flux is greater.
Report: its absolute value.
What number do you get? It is 97.4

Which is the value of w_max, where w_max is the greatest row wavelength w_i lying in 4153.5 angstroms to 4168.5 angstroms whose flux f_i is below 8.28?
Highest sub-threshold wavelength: 4167.0 angstroms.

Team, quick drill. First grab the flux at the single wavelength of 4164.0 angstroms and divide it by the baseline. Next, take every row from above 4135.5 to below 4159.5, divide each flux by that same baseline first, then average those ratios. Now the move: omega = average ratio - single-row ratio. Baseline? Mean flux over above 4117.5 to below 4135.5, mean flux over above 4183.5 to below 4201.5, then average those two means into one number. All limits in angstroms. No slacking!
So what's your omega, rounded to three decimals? -0.073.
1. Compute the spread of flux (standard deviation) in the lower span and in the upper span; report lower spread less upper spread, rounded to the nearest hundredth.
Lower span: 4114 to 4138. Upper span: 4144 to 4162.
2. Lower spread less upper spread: 0.18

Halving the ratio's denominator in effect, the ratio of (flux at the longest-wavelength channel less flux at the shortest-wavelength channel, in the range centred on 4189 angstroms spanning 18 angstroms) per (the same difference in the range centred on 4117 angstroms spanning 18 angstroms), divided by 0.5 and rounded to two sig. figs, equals -1.3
